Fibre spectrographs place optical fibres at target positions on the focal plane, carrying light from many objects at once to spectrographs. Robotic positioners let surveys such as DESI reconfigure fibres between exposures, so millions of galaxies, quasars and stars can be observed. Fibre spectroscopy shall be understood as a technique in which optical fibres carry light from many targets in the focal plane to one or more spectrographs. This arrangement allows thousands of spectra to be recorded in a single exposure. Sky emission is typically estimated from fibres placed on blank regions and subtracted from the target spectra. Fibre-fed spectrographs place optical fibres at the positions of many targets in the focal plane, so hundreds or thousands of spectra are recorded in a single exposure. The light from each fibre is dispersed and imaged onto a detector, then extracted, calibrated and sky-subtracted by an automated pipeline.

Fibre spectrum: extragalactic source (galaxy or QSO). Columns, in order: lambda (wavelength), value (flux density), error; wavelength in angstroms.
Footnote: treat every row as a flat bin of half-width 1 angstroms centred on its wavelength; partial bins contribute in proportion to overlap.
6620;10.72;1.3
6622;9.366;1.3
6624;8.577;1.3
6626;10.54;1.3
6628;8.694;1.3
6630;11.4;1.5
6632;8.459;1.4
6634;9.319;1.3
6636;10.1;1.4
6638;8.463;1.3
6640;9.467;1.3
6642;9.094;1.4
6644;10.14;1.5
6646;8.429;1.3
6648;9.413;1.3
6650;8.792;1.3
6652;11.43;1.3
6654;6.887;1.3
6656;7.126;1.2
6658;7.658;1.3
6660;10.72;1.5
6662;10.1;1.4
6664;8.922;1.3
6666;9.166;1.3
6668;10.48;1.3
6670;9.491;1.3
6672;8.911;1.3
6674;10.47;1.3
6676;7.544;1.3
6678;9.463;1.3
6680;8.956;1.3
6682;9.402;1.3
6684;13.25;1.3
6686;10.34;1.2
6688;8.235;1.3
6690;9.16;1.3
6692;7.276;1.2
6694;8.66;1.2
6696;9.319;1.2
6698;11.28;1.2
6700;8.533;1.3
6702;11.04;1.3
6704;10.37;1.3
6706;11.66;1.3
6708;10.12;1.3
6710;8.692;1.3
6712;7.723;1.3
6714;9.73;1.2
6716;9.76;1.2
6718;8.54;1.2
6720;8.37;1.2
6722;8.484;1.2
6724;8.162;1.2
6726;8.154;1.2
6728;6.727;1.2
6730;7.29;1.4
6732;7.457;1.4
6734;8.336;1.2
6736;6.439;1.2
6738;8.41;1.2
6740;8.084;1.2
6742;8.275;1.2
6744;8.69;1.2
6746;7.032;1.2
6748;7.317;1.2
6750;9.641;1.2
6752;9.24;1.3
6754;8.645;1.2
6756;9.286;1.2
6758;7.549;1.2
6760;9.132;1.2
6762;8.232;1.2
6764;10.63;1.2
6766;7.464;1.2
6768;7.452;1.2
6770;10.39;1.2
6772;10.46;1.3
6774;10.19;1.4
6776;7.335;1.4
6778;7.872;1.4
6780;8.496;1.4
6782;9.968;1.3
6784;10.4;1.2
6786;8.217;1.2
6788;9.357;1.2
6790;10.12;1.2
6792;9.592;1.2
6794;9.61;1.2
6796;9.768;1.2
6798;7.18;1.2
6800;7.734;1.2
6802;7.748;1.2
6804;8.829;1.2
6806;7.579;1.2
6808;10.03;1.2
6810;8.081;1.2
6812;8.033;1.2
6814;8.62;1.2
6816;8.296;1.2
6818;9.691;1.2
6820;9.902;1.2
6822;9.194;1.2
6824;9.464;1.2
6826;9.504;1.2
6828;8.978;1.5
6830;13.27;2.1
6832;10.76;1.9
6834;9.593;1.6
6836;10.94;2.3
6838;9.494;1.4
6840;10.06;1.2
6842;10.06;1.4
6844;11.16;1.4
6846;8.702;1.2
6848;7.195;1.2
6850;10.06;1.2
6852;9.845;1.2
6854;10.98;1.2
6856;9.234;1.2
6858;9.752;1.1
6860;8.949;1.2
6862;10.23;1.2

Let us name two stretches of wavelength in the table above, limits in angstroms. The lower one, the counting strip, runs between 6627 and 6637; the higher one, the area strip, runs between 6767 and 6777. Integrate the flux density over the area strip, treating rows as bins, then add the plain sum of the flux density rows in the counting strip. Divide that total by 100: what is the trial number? 1.4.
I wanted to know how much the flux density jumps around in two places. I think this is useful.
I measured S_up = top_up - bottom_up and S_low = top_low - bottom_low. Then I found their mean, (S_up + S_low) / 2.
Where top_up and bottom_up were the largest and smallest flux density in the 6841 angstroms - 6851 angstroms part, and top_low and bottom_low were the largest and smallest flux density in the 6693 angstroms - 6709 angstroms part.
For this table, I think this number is 3.5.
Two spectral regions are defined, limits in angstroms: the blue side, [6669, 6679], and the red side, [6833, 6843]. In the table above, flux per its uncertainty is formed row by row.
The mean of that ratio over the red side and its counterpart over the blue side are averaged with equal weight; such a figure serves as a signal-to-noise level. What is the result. 6.84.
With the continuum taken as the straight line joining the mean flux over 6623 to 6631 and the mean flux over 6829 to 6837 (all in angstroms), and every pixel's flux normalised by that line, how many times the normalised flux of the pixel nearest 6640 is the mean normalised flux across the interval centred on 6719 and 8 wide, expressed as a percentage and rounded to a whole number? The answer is 88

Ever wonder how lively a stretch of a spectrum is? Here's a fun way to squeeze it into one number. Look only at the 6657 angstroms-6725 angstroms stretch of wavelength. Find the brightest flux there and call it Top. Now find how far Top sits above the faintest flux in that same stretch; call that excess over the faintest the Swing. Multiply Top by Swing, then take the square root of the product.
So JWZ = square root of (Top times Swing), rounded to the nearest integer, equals 9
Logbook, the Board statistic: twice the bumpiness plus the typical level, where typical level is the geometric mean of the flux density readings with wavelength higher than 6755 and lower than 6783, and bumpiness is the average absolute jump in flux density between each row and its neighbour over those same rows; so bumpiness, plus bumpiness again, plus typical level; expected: 11.7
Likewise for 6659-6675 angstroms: 11.6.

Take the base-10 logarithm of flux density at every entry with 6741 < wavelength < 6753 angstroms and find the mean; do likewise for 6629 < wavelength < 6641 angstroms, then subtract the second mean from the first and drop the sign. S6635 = 0.057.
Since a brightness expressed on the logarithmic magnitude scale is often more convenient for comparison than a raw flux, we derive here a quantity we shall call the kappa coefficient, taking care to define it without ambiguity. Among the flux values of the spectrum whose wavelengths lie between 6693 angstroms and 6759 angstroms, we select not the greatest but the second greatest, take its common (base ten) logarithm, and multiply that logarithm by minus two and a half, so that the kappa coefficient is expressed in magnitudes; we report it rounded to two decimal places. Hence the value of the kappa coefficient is -2.63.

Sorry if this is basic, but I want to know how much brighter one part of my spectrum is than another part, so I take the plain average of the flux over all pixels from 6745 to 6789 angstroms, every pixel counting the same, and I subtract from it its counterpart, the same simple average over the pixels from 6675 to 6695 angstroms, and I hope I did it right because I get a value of -0.40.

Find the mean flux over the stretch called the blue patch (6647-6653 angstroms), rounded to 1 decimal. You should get 9.9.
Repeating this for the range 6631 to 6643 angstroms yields 9.2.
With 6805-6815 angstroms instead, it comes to 8.5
